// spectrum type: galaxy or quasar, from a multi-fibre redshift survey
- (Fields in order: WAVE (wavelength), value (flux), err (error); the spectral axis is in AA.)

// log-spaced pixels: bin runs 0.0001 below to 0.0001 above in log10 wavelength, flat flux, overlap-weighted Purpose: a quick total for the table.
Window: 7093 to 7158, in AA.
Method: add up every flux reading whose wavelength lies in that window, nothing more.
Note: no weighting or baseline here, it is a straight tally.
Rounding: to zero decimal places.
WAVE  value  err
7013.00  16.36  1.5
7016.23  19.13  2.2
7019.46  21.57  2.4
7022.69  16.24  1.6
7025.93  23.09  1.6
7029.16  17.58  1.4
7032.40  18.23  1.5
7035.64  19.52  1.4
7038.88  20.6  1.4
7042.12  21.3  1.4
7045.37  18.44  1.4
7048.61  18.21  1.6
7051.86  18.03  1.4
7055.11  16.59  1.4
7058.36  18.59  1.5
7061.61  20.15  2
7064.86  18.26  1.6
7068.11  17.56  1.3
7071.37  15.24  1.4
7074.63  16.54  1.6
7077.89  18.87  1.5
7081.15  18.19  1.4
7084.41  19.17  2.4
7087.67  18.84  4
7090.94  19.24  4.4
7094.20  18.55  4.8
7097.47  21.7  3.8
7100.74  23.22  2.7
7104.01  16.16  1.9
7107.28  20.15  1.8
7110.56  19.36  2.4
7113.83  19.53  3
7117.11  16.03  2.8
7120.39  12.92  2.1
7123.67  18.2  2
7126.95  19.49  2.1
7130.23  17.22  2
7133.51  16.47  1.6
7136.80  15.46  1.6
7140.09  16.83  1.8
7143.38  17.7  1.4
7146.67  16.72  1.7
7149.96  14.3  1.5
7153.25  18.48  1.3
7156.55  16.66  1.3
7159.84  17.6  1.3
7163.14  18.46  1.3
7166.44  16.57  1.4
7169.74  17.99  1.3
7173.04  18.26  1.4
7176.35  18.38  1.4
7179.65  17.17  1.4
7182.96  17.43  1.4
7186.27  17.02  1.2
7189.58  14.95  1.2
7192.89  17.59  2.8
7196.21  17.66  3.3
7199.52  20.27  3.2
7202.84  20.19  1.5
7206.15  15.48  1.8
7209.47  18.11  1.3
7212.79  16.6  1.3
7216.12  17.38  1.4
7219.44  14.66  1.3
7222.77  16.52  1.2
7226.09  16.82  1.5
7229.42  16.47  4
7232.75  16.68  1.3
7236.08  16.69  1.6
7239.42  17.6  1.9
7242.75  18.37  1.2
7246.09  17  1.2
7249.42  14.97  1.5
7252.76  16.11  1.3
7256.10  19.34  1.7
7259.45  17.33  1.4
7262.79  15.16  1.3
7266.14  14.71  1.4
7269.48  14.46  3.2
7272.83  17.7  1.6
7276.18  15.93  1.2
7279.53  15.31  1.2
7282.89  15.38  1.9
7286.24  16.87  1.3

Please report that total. 355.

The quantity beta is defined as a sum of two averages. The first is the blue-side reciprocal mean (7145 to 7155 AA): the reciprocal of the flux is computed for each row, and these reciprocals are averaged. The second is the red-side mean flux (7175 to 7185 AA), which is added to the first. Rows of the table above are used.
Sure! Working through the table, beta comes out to 17.7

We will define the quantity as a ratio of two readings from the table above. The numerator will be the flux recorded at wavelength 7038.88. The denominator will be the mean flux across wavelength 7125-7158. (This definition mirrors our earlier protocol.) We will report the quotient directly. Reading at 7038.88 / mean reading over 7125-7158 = 1.22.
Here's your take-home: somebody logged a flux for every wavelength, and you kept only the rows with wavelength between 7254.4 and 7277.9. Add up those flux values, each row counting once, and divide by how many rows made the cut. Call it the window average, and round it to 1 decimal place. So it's 16.4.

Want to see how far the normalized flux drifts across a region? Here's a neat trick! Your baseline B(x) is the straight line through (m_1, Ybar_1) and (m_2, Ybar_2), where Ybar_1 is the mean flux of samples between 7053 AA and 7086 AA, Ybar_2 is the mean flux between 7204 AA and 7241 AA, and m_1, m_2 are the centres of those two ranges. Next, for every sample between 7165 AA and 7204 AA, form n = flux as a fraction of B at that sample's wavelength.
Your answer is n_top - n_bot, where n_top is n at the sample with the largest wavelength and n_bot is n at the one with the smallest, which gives 0.23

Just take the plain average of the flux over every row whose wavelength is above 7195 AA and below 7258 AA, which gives 17.2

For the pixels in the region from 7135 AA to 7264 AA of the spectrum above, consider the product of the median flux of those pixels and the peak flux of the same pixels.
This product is 345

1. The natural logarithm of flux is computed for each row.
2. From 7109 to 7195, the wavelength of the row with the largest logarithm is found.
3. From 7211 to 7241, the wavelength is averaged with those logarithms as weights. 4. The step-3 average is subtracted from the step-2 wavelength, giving -112.3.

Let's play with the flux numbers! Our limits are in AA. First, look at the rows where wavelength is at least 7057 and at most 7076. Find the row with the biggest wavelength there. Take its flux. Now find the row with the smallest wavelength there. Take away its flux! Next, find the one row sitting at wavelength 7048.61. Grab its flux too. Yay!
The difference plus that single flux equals 16.2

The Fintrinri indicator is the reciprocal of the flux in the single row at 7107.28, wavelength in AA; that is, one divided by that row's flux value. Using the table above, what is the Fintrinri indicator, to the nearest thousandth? 0.050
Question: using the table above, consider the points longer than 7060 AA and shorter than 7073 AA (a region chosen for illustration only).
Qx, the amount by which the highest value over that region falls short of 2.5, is -18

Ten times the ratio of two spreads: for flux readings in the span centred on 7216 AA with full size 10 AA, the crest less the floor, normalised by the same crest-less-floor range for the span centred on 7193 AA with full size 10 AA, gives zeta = 10.0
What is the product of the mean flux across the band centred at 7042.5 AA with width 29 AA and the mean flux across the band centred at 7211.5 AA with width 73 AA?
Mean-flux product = 323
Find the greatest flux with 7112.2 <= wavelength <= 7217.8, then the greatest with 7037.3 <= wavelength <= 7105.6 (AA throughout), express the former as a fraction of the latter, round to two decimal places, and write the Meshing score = 0.87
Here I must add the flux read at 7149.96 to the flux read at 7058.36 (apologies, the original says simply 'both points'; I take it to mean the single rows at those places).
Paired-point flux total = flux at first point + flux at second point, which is 32.9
